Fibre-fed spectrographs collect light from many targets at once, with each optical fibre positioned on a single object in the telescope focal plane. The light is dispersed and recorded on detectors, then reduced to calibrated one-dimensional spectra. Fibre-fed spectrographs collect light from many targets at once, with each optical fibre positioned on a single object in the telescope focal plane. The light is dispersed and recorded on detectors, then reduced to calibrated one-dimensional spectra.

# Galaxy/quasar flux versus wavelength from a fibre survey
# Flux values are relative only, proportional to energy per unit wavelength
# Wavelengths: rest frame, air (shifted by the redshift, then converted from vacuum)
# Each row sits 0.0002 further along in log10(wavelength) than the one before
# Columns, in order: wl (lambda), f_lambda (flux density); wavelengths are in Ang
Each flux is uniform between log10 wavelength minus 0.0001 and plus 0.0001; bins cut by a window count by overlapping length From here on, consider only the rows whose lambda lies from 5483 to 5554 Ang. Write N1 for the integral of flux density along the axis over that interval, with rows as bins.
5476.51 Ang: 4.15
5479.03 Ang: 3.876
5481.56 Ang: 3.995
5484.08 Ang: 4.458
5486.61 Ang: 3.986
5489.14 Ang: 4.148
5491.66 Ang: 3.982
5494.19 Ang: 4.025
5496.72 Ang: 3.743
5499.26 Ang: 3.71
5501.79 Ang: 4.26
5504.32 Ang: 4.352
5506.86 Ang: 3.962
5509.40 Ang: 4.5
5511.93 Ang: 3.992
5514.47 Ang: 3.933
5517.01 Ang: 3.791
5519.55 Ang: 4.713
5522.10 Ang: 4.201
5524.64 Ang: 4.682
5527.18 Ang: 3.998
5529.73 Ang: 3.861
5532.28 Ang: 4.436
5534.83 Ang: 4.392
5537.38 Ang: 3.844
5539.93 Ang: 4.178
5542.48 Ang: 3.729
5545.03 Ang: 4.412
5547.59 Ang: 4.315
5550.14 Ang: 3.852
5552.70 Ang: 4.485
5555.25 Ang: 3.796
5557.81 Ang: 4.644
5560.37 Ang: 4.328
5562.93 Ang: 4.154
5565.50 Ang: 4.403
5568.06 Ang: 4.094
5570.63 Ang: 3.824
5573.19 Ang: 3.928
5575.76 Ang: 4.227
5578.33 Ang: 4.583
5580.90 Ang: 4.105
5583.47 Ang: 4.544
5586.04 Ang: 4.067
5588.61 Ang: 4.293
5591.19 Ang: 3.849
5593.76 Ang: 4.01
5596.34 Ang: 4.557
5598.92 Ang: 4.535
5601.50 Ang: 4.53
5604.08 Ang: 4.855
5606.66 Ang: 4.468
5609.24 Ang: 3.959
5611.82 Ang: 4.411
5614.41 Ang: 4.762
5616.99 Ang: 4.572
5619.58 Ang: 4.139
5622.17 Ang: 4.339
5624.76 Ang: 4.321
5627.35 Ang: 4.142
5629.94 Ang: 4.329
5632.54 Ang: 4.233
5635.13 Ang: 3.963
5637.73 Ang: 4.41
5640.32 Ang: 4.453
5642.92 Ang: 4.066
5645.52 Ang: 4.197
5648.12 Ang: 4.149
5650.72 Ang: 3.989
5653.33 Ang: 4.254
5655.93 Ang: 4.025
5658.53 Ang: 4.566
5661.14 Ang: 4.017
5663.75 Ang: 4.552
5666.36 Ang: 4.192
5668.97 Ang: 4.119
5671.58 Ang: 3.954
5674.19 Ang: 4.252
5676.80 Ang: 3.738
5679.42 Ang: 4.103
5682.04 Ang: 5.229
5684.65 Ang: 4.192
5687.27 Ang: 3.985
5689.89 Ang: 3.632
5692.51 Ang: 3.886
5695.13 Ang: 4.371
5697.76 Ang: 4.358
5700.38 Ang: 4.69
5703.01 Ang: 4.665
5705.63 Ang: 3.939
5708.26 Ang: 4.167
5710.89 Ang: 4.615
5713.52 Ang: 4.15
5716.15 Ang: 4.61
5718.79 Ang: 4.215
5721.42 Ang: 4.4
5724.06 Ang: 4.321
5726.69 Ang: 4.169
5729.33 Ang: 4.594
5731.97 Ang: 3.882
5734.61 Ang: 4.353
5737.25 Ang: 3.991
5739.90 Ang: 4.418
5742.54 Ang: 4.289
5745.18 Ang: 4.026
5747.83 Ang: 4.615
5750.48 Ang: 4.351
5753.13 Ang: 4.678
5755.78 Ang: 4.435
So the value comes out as 294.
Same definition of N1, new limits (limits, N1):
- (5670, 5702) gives 134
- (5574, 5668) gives 404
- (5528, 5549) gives 87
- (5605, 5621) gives 70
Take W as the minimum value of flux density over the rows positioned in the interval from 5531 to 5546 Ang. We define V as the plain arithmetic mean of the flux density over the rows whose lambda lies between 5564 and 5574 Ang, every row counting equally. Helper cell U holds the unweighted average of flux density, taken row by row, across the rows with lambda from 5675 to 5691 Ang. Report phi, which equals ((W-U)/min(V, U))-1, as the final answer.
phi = -1.10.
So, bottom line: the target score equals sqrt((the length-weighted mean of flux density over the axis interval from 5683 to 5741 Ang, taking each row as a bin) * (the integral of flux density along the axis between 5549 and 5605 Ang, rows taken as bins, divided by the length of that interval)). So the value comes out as 4.26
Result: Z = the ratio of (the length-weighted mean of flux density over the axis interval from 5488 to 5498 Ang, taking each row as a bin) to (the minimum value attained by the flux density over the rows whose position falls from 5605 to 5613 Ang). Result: 1.00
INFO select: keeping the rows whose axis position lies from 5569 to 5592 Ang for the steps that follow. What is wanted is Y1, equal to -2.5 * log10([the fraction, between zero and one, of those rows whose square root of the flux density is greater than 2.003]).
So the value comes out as 0.4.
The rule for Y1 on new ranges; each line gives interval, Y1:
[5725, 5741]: 0.4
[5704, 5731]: 0.1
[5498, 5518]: 1.1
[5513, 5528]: 0.8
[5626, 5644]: 0.2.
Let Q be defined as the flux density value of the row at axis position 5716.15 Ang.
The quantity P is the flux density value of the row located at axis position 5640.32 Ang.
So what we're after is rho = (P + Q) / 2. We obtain 4.53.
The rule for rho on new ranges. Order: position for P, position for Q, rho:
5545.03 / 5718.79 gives 4.31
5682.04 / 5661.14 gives 4.62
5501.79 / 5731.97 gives 4.07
